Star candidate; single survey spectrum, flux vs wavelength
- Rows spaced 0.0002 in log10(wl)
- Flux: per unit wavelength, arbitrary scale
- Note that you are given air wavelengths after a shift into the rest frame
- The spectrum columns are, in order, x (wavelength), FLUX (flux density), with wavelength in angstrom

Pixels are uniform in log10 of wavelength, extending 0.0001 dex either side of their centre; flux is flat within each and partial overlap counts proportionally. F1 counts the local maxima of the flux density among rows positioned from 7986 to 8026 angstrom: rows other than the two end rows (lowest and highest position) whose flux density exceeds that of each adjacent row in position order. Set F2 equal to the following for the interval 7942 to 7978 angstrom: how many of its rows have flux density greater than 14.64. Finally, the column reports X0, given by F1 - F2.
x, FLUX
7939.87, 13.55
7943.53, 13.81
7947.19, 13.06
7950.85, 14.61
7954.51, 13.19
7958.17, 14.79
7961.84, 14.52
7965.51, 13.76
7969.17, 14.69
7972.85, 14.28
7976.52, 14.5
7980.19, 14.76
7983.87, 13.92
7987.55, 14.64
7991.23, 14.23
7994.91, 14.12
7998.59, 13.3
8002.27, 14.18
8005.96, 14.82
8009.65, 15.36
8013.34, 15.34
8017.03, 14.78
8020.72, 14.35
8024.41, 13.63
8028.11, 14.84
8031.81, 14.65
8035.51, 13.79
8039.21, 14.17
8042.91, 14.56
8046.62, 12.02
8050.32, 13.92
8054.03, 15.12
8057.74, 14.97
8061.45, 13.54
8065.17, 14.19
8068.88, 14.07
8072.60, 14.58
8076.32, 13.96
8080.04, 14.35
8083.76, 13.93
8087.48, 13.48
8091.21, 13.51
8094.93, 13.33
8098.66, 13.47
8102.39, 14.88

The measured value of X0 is -1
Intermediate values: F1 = 1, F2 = 2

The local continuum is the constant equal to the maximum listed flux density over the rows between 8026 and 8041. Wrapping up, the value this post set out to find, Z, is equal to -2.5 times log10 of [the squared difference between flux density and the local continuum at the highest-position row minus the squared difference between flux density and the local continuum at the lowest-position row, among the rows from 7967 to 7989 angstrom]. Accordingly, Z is 4.4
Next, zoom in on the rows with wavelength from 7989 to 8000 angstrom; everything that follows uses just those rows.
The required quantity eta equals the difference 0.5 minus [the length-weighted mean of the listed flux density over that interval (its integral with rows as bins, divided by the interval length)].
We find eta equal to -13.4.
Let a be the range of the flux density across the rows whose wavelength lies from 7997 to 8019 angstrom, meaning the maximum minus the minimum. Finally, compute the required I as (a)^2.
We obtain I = 4.2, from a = 2.06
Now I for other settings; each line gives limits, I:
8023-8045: 1.5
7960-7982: 1.0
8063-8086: 0.4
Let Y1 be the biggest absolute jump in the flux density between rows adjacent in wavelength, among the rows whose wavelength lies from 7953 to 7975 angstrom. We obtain 1.6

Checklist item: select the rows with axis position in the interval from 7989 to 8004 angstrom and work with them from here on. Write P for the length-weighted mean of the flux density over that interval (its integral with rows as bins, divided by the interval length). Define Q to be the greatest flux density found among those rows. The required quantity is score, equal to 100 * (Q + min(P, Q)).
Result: 2821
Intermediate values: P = 14.0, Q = 14.23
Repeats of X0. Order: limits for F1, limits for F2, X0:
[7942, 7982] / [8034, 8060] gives 1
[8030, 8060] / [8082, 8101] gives 2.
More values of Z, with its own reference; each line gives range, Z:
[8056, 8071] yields 0.6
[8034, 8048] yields -2.1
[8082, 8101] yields -0.1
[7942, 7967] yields 2.4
